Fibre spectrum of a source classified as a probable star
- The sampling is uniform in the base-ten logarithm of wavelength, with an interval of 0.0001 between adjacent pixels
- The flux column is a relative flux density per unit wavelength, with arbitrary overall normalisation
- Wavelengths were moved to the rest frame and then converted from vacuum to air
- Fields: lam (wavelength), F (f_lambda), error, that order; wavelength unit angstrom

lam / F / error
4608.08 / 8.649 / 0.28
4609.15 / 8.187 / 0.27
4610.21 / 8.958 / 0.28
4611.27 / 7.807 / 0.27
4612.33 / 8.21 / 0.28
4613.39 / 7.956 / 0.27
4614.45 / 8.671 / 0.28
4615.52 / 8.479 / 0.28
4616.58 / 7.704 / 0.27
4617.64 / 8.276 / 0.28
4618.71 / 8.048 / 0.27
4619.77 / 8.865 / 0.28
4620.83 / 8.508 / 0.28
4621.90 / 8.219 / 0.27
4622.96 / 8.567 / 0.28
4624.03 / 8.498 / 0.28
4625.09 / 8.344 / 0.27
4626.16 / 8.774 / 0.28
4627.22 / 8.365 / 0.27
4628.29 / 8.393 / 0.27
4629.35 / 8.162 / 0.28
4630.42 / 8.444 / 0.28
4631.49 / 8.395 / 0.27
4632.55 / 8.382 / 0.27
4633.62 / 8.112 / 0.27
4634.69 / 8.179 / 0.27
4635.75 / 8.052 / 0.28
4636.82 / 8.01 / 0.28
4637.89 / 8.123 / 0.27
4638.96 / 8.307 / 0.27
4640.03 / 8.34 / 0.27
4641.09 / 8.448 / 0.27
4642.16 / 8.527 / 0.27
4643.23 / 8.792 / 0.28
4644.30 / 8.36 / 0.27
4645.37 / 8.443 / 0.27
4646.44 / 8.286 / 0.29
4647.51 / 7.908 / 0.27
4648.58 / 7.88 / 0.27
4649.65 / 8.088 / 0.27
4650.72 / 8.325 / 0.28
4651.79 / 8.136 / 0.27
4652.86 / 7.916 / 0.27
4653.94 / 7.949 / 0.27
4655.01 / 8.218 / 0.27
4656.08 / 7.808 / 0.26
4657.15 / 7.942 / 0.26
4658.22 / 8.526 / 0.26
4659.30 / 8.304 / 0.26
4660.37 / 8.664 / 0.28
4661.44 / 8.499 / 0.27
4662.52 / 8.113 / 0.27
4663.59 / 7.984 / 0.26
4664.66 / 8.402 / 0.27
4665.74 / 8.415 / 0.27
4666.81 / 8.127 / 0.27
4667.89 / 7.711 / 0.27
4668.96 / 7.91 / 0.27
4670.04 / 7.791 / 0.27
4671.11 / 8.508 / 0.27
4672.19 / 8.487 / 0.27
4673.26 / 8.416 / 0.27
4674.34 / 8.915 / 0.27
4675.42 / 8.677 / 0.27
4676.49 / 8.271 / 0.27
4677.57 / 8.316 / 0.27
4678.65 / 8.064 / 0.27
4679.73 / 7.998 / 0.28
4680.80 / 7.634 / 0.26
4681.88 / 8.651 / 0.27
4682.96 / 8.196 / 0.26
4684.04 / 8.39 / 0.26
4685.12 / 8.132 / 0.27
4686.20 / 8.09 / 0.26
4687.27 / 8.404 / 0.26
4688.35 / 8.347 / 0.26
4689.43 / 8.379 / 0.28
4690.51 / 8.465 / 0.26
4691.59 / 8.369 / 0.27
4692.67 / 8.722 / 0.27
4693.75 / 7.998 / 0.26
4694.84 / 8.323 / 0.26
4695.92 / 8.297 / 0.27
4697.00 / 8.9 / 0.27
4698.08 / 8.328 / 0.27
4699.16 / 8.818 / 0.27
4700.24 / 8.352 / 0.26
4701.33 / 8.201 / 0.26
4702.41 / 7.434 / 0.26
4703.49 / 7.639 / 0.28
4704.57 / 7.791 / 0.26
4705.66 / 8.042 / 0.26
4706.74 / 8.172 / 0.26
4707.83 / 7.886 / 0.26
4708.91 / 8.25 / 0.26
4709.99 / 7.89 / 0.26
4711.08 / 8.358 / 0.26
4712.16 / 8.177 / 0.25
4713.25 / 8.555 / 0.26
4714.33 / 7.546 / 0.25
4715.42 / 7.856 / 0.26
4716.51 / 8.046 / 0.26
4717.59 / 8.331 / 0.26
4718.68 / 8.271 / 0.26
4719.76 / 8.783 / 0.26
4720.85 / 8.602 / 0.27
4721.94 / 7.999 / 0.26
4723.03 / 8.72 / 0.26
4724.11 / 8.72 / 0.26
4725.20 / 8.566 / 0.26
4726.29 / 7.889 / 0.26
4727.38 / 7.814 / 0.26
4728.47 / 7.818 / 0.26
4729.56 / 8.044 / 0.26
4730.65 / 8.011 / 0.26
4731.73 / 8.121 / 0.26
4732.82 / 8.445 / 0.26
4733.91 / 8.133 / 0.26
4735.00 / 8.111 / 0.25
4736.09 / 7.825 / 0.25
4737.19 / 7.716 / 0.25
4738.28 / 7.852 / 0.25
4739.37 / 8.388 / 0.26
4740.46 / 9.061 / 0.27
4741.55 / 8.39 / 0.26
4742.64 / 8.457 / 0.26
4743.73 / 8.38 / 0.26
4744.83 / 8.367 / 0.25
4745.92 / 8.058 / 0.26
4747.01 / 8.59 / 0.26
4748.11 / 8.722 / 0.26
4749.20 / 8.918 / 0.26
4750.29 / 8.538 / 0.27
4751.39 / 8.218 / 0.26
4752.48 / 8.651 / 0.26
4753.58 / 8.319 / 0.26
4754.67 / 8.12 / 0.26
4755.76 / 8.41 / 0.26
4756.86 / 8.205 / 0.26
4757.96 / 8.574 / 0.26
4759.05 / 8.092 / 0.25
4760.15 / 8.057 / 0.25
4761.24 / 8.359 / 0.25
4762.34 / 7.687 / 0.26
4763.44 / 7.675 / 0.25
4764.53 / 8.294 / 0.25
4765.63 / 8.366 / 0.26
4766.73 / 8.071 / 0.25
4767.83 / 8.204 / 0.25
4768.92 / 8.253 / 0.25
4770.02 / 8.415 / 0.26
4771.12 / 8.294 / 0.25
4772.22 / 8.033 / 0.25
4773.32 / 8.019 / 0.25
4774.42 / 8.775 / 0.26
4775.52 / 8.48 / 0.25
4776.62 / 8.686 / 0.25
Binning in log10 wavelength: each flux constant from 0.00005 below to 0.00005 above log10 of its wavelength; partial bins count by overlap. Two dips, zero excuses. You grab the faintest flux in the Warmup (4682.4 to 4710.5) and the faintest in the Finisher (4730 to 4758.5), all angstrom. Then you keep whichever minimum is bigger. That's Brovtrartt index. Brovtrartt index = 7.72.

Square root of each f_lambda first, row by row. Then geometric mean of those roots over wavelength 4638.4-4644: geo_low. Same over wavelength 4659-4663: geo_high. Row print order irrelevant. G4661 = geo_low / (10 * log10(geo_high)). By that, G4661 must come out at 0.630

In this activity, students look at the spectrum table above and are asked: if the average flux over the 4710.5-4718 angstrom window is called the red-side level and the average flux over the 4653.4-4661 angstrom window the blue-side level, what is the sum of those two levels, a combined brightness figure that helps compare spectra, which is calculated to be 16.3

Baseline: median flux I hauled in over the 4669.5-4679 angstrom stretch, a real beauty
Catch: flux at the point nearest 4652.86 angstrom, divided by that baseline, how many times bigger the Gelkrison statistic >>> 0.941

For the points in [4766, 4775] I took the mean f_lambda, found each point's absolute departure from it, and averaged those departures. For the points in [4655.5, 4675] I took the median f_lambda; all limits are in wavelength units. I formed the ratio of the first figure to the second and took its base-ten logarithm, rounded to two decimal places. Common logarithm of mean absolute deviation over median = -1.67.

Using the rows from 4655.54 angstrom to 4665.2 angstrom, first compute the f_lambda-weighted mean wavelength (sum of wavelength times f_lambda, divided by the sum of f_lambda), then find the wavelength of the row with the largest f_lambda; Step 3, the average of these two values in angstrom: 4660.4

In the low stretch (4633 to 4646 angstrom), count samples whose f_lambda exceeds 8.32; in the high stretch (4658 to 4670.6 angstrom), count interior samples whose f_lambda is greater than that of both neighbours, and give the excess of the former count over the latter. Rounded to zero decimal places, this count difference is 3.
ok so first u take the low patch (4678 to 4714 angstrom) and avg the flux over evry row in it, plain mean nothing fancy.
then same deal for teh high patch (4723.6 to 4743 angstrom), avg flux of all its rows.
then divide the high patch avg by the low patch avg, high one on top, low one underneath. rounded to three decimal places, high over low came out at 0.996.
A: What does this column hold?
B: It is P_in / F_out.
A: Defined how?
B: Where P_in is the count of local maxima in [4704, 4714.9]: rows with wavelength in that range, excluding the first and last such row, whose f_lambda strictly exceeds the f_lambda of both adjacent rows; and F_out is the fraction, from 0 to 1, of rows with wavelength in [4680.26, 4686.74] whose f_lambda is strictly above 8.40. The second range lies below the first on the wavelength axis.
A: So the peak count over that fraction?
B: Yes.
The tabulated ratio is 24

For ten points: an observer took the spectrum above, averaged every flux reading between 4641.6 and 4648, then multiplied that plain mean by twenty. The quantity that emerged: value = 167.7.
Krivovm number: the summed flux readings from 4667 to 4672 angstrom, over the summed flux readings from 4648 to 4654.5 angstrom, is 0.66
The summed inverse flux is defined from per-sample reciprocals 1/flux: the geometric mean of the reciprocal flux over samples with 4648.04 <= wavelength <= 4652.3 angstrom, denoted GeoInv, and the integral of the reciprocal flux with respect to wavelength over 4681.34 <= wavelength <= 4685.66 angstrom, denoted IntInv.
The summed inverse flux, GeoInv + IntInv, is 0.641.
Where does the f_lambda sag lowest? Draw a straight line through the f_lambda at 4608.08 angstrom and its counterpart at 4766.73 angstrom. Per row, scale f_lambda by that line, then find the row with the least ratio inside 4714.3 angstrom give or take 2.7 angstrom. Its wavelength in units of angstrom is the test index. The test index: 4714.33 angstrom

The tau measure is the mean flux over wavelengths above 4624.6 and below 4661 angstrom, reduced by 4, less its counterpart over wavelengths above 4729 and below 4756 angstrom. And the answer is -4.05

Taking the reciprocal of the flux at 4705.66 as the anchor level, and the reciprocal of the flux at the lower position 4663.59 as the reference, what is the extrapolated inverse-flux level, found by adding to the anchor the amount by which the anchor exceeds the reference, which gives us 0.123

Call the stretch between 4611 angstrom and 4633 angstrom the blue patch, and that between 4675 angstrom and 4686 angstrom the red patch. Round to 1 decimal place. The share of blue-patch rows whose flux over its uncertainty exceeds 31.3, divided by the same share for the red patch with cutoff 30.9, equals 0.2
